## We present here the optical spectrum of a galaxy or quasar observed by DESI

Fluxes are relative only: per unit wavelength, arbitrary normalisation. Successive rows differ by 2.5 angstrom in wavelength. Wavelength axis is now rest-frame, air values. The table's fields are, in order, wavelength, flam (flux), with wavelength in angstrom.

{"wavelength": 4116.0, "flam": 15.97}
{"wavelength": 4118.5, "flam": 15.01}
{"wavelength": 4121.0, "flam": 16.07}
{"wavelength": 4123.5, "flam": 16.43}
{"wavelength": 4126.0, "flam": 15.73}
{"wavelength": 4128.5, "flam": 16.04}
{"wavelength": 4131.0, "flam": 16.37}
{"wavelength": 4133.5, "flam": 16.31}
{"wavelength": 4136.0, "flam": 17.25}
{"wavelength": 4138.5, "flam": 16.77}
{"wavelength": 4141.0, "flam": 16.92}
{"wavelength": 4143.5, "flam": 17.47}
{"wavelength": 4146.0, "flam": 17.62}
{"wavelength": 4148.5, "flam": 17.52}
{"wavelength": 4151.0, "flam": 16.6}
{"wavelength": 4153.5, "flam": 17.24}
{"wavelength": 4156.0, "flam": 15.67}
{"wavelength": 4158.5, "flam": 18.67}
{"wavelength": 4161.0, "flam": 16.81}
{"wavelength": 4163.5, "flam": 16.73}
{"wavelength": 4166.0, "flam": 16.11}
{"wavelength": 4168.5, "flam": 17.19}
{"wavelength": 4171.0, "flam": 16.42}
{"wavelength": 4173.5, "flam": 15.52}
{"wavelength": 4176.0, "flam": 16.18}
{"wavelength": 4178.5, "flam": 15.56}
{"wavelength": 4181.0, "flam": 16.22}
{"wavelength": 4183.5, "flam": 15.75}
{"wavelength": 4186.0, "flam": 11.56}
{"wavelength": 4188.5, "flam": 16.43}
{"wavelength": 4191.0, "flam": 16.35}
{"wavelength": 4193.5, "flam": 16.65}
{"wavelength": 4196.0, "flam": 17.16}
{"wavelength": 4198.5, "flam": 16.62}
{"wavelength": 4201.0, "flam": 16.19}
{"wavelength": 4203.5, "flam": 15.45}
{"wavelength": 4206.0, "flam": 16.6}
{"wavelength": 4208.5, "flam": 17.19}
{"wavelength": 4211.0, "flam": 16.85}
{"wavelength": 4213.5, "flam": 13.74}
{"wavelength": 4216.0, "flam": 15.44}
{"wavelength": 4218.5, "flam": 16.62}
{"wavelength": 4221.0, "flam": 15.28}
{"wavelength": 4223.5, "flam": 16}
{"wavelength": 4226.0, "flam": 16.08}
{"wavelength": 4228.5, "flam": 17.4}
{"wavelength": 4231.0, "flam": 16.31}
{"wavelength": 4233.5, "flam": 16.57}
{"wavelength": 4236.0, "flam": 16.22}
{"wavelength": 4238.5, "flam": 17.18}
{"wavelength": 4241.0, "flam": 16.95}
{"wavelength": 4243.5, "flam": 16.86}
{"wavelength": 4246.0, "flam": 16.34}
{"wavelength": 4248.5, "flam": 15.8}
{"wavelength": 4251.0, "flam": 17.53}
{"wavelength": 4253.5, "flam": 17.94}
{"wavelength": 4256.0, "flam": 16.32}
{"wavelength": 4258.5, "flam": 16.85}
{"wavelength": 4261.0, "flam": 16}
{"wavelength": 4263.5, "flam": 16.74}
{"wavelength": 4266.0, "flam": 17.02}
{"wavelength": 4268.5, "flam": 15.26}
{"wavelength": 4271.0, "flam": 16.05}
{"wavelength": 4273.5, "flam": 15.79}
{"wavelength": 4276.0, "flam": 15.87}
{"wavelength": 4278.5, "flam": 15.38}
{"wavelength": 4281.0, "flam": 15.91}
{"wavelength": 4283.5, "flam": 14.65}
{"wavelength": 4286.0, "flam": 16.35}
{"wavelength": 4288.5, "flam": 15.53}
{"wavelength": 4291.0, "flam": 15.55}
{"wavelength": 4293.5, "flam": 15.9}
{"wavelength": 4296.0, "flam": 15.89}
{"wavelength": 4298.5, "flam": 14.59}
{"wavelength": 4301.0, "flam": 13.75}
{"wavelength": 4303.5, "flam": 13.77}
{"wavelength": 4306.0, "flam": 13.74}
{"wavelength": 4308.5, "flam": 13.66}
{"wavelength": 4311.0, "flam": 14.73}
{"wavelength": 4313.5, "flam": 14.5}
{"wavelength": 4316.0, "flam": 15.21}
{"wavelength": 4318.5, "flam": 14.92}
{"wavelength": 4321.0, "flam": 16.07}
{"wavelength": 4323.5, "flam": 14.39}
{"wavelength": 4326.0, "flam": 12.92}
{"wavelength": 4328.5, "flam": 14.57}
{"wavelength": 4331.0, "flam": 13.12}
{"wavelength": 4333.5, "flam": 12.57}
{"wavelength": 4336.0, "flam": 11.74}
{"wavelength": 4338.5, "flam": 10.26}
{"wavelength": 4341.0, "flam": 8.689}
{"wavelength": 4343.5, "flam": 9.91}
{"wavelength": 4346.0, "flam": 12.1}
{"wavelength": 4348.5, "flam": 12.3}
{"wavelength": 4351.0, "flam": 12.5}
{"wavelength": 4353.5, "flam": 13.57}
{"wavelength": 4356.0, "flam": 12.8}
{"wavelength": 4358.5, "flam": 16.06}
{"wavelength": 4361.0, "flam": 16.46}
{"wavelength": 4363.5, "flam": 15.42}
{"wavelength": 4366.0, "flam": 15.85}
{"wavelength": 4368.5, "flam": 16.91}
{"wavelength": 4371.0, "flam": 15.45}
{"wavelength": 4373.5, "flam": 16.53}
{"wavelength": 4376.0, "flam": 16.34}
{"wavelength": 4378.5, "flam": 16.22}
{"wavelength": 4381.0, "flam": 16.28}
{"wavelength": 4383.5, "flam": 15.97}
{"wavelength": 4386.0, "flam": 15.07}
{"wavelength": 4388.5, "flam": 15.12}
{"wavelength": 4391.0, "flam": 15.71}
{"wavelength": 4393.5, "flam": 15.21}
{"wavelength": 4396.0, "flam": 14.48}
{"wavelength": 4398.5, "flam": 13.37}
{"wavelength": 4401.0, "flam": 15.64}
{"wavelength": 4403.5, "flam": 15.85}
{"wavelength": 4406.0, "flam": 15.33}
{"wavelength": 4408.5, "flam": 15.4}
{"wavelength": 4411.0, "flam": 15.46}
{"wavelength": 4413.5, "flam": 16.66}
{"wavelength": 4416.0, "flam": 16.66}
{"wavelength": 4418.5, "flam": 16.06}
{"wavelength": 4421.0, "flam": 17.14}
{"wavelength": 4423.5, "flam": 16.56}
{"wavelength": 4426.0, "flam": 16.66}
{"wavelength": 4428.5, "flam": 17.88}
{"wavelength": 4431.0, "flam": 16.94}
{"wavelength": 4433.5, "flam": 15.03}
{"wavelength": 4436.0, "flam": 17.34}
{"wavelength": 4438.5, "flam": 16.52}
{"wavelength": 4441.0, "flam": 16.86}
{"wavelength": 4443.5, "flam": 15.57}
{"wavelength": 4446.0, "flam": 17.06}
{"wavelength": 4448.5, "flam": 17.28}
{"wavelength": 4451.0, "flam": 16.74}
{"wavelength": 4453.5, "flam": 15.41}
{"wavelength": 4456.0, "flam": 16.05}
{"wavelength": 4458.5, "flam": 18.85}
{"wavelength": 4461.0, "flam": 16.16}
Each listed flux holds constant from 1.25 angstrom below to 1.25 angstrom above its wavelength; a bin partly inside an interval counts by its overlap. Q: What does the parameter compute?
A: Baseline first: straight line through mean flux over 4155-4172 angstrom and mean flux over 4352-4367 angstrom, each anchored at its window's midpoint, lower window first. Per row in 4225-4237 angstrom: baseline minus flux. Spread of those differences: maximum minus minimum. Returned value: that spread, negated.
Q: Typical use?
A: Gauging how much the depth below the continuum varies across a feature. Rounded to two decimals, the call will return -1.34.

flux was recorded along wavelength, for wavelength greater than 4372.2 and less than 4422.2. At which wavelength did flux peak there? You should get 4421.0 angstrom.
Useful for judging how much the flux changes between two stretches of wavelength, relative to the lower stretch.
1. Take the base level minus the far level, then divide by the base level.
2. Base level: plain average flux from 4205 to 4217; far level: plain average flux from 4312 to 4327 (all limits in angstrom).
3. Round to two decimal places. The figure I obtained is 0.08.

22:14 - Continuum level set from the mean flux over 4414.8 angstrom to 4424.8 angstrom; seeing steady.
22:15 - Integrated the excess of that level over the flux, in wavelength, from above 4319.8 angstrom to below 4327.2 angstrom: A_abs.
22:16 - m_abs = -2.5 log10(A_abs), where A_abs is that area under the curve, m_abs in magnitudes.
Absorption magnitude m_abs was -3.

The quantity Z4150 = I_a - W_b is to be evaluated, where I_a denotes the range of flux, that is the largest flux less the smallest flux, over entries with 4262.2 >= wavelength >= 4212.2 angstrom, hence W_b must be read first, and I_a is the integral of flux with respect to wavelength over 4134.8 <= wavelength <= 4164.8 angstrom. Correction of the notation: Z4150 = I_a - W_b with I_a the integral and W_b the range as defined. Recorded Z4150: 509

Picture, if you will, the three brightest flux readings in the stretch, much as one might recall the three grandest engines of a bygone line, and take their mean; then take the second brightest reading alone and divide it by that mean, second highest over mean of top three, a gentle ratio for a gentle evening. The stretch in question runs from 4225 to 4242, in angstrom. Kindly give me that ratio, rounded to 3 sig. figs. 1.00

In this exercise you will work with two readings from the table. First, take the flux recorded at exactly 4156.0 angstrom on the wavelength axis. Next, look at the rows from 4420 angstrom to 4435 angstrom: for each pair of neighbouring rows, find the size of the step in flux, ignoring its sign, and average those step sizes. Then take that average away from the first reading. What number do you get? 15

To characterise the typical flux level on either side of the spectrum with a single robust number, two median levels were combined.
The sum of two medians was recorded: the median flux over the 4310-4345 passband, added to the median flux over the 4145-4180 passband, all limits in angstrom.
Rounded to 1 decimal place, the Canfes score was 30.4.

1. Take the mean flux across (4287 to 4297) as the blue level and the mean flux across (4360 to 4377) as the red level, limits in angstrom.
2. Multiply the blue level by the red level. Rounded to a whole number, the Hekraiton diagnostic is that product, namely 254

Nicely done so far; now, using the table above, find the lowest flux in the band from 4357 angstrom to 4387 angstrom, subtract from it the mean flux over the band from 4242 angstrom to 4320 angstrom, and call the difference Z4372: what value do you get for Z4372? -1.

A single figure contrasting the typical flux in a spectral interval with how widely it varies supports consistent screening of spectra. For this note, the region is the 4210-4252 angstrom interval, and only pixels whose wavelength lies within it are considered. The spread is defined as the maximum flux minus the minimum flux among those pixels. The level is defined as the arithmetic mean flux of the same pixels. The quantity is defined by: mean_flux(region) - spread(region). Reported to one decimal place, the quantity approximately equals 12.5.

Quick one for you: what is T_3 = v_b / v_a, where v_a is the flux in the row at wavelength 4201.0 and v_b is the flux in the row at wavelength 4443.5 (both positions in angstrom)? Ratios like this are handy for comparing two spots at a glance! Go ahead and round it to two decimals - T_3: 0.96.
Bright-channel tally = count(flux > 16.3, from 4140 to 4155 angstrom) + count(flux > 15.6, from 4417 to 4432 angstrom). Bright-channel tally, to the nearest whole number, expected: 12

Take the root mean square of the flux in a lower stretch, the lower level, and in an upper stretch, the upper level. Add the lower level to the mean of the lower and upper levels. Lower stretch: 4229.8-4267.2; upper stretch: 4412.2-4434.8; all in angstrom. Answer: 33.4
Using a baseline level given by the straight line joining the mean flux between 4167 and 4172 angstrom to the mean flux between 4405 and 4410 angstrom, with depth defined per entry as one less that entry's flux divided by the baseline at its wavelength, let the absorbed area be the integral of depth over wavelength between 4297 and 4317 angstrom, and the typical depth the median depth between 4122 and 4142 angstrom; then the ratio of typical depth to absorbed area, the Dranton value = 0.02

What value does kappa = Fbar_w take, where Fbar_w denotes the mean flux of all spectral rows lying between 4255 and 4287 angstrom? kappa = 16.0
